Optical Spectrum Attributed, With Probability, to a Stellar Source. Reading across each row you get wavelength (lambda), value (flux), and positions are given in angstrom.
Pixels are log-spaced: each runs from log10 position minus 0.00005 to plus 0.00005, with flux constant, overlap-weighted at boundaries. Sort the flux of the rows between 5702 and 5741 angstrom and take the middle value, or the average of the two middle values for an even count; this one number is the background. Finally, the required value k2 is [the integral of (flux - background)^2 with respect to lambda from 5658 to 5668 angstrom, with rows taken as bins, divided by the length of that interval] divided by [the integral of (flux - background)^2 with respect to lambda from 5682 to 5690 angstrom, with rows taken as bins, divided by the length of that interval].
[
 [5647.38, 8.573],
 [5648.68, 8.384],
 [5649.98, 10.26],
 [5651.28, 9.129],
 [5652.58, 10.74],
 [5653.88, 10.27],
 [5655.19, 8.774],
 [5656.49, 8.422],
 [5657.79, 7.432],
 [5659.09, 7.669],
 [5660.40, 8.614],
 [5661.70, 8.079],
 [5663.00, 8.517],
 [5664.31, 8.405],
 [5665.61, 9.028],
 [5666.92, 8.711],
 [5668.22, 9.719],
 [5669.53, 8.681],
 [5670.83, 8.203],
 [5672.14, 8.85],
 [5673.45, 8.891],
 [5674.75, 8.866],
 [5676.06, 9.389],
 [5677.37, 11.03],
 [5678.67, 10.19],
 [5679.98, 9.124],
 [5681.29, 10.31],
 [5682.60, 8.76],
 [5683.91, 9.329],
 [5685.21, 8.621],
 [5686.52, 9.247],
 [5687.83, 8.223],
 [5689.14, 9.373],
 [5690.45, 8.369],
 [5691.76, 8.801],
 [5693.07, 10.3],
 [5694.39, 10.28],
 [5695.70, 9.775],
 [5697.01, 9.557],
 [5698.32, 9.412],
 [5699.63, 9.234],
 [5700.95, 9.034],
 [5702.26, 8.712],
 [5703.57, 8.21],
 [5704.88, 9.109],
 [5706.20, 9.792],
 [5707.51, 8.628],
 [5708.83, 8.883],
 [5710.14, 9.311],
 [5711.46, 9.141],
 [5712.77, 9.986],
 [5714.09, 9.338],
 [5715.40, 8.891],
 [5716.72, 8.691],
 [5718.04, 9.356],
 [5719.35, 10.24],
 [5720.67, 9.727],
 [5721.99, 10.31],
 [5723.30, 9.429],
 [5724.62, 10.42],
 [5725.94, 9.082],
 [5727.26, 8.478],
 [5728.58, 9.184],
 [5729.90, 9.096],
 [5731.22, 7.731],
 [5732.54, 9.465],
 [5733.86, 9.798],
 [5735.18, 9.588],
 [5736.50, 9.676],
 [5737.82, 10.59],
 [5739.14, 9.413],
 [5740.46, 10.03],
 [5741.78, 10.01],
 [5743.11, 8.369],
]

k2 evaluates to 2.9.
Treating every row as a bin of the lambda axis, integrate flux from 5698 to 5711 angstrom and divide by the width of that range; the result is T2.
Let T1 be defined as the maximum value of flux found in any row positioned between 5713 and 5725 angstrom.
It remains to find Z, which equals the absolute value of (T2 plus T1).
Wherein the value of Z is 19.4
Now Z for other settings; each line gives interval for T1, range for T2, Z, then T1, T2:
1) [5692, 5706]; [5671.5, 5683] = 19.8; 10.3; 9.51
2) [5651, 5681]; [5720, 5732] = 20.3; 11.03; 9.27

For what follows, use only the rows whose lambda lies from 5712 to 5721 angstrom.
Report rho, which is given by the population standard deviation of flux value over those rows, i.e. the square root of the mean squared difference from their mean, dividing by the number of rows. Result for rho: 0.52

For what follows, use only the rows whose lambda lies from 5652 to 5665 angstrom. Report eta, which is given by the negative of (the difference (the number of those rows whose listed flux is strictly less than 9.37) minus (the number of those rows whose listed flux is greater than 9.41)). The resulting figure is -6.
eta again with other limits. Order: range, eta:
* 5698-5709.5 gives -5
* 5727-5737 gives 0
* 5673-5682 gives 0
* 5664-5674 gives -6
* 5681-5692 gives -6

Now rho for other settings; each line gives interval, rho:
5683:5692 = 0.44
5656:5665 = 0.42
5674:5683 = 0.79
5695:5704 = 0.50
